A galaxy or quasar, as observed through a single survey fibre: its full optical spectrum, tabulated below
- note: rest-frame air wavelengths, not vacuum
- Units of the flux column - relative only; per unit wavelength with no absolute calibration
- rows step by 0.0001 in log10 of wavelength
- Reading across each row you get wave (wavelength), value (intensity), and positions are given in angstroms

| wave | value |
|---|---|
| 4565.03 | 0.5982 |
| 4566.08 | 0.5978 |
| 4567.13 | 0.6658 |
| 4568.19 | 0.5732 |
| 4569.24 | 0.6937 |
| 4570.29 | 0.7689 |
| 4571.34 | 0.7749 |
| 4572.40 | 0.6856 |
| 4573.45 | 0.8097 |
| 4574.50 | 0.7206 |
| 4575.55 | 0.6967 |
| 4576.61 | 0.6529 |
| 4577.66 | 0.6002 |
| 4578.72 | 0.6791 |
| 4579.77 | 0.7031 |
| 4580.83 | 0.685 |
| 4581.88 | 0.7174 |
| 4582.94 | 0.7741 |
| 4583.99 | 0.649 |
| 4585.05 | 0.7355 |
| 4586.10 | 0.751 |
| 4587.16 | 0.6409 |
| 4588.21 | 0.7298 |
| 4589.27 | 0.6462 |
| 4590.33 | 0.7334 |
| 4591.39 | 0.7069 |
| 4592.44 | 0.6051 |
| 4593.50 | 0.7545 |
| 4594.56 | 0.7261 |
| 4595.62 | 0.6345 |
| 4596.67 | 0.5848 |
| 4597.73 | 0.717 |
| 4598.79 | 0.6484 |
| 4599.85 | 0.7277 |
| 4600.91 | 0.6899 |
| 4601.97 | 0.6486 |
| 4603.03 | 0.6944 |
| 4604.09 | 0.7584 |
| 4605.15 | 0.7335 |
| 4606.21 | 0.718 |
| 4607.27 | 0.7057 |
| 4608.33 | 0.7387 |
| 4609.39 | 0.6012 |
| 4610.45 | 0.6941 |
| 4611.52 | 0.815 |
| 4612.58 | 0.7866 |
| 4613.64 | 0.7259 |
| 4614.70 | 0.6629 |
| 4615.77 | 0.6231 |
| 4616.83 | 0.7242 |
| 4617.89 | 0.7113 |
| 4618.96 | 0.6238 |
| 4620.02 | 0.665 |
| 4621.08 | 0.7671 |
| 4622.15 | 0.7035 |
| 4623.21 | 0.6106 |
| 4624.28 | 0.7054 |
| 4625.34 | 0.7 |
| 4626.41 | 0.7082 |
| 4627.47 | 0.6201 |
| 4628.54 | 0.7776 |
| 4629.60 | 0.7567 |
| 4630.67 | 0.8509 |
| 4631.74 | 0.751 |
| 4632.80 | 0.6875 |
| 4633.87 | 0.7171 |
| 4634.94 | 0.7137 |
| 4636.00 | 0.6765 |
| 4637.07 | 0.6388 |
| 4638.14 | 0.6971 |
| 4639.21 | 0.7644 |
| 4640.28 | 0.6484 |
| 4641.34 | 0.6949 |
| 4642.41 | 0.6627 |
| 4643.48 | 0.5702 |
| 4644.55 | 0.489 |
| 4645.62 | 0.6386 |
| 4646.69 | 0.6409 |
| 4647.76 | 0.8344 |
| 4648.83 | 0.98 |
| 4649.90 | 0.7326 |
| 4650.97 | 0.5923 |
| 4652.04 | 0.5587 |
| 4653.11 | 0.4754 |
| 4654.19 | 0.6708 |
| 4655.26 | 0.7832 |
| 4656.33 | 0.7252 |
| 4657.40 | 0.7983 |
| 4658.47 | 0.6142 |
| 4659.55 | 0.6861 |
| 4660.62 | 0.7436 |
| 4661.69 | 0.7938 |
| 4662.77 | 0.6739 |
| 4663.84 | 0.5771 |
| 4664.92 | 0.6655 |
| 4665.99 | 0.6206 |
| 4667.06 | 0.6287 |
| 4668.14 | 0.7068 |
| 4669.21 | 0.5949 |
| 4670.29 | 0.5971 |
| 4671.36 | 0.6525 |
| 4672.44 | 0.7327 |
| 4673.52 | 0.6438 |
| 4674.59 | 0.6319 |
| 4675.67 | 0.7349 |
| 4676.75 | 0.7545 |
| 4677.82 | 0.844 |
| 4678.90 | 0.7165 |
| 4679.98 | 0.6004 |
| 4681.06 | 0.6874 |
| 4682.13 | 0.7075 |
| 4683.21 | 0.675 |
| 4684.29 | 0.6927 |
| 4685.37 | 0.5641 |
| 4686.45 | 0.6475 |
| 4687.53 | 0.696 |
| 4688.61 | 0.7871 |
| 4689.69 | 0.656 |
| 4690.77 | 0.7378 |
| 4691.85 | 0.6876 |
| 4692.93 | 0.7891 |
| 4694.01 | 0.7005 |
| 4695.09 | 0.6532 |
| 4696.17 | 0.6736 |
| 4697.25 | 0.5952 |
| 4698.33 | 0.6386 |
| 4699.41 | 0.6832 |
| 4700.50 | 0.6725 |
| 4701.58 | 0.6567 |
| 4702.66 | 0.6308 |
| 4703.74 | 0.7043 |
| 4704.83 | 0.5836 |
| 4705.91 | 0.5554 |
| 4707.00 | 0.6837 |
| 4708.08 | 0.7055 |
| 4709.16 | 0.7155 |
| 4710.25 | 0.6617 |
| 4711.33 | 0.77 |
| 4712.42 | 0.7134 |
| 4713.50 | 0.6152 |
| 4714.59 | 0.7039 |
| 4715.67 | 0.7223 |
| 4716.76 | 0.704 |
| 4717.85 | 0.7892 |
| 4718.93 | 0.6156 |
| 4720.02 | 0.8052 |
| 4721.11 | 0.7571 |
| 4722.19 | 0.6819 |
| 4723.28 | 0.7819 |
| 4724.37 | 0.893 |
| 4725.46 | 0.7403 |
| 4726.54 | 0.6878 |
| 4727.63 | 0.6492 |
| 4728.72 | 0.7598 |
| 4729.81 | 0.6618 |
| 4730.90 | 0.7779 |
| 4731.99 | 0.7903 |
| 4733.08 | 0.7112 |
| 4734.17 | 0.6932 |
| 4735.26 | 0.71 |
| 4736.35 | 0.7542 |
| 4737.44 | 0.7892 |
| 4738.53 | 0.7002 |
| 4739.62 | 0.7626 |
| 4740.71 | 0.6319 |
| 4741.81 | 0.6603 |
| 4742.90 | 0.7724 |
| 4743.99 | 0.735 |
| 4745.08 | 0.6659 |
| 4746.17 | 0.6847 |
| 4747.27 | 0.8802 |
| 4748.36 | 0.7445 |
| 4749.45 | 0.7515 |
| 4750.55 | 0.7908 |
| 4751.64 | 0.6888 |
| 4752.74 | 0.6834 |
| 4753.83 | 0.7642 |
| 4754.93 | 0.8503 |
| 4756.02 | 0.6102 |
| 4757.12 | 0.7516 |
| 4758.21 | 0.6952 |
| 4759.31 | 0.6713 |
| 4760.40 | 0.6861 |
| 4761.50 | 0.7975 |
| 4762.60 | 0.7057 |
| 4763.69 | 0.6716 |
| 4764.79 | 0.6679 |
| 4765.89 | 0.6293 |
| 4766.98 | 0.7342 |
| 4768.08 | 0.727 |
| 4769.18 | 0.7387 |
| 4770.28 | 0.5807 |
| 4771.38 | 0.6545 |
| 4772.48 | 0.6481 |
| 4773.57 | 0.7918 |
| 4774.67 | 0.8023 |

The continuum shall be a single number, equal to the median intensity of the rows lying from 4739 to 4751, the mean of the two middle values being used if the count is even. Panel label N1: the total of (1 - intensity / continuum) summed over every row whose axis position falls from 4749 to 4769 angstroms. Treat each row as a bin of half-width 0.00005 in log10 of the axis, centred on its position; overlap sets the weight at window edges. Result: 0.7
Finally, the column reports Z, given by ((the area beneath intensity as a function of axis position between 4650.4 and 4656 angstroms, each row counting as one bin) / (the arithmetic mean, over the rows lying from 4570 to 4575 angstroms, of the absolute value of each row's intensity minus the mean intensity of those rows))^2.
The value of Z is 7914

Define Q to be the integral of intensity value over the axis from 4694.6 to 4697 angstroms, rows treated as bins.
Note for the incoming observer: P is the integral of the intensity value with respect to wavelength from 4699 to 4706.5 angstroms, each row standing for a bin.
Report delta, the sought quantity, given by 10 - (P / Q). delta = 6.95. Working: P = 4.8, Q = 1.57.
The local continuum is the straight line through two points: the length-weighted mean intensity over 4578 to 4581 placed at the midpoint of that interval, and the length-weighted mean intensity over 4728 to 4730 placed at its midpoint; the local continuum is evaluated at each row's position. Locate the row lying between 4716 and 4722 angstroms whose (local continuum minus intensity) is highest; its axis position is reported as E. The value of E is 4718.93 angstroms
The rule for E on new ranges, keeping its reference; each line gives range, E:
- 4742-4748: 4745.08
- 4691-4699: 4697.25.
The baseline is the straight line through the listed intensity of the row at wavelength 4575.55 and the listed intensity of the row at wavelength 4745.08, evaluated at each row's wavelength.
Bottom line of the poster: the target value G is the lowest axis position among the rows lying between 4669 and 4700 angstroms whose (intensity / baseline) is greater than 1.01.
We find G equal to 4672.44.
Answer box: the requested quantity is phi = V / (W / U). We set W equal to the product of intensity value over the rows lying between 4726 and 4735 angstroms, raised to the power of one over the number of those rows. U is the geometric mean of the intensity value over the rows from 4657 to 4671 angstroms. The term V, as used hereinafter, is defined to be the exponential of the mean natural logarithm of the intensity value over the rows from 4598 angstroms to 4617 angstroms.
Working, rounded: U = 0.666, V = 0.703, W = 0.715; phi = 0.66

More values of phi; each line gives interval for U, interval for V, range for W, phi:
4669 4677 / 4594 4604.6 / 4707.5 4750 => 0.63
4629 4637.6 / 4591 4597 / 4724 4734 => 0.65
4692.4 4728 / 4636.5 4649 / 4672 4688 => 0.68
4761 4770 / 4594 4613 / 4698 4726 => 0.71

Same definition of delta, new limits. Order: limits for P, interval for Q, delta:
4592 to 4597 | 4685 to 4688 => 8.26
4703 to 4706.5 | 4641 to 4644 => 8.88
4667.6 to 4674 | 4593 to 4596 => 8.03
